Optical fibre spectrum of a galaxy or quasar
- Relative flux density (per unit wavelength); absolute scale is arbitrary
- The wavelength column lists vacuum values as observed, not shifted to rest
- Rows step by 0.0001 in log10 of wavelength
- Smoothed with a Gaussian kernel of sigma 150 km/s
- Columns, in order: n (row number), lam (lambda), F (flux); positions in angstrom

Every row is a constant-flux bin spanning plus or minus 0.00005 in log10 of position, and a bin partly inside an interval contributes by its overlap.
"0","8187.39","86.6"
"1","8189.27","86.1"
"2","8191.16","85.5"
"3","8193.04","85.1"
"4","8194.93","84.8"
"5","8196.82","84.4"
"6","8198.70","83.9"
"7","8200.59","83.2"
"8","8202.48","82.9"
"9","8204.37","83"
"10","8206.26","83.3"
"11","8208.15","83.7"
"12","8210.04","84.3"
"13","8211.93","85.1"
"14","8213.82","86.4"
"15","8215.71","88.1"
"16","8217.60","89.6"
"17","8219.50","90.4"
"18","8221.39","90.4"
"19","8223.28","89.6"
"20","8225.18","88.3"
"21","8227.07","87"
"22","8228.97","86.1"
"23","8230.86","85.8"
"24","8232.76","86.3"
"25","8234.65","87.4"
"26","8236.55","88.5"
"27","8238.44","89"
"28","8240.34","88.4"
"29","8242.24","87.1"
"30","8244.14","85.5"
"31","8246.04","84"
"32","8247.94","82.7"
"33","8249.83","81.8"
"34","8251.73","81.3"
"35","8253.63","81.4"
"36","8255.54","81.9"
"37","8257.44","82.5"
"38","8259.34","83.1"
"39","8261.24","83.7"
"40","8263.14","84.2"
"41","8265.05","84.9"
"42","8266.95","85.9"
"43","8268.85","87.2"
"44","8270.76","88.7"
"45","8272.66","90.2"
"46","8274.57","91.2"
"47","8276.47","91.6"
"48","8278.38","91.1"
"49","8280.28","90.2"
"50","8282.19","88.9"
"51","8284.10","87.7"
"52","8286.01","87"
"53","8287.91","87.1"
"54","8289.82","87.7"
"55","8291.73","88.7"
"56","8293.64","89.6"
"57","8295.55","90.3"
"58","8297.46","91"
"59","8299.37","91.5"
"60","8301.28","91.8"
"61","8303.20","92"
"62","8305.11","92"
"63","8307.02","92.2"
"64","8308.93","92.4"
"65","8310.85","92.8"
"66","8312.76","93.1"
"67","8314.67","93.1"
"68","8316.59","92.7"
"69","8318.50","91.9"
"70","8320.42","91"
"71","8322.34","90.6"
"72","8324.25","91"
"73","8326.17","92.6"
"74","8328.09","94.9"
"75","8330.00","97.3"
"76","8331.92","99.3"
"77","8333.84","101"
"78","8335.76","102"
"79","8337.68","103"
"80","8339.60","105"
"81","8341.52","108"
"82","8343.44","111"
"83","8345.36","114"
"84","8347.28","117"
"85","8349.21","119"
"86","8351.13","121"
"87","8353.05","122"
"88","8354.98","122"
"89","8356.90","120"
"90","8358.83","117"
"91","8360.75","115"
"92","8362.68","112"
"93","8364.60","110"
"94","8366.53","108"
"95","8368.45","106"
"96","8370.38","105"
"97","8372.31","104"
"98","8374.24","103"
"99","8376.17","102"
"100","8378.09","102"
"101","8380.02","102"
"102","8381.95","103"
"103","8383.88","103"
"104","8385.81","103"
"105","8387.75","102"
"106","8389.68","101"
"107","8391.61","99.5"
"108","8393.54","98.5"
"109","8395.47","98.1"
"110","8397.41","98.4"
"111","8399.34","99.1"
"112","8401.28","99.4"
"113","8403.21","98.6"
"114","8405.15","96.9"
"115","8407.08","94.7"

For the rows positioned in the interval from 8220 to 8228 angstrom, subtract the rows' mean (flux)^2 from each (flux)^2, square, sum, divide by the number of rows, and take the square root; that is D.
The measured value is 229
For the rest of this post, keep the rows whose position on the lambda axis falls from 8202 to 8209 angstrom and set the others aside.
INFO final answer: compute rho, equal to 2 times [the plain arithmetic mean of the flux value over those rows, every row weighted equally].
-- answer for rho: 166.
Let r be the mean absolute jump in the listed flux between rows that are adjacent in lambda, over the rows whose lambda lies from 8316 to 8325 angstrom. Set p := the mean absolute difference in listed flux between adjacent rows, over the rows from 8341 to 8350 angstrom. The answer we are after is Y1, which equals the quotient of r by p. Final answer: 0.2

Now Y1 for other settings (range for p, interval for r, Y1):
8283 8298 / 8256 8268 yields 1.0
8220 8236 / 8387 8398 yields 0.9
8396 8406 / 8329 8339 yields 1.6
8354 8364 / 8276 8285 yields 0.4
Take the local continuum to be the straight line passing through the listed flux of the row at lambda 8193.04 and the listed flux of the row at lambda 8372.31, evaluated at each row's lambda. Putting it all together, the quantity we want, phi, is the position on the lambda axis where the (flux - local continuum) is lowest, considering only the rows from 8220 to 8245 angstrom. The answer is 8244.14 angstrom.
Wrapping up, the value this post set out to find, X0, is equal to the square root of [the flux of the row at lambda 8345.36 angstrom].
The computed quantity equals 10.7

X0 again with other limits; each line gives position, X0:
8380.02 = 10.1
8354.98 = 11.0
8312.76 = 9.6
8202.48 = 9.1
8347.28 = 10.8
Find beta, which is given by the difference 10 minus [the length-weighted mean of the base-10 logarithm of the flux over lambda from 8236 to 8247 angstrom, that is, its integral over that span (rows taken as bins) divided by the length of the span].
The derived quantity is 8.06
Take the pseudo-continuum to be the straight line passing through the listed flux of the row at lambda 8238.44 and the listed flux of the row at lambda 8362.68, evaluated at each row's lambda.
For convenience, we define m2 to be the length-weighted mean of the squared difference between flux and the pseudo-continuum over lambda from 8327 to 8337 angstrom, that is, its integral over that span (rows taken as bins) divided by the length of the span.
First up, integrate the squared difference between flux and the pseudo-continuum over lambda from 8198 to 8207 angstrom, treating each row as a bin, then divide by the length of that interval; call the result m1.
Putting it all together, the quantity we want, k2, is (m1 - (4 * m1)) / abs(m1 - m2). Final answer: 0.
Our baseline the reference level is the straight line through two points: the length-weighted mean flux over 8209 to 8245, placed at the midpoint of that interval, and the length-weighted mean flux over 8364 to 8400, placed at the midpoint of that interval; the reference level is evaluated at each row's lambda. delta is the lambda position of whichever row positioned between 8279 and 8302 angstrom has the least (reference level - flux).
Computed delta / 8280.28 angstrom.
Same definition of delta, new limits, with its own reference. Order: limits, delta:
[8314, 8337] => 8335.76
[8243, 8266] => 8244.14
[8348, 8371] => 8353.05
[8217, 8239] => 8219.50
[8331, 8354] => 8353.05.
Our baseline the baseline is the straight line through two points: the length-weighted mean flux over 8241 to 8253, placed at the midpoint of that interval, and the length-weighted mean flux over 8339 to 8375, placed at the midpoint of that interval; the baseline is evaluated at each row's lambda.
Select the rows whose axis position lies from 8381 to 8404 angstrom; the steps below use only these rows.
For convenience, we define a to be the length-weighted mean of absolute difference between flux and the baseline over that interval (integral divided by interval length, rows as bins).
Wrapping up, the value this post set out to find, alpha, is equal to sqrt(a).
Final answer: 4.7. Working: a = 22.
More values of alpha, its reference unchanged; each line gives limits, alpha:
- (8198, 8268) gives 2.7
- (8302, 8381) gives 2.9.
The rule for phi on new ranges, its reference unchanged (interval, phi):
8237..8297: 8253.63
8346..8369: 8368.45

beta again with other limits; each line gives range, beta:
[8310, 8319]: 8.03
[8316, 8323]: 8.04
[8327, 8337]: 8.00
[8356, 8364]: 7.94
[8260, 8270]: 8.07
